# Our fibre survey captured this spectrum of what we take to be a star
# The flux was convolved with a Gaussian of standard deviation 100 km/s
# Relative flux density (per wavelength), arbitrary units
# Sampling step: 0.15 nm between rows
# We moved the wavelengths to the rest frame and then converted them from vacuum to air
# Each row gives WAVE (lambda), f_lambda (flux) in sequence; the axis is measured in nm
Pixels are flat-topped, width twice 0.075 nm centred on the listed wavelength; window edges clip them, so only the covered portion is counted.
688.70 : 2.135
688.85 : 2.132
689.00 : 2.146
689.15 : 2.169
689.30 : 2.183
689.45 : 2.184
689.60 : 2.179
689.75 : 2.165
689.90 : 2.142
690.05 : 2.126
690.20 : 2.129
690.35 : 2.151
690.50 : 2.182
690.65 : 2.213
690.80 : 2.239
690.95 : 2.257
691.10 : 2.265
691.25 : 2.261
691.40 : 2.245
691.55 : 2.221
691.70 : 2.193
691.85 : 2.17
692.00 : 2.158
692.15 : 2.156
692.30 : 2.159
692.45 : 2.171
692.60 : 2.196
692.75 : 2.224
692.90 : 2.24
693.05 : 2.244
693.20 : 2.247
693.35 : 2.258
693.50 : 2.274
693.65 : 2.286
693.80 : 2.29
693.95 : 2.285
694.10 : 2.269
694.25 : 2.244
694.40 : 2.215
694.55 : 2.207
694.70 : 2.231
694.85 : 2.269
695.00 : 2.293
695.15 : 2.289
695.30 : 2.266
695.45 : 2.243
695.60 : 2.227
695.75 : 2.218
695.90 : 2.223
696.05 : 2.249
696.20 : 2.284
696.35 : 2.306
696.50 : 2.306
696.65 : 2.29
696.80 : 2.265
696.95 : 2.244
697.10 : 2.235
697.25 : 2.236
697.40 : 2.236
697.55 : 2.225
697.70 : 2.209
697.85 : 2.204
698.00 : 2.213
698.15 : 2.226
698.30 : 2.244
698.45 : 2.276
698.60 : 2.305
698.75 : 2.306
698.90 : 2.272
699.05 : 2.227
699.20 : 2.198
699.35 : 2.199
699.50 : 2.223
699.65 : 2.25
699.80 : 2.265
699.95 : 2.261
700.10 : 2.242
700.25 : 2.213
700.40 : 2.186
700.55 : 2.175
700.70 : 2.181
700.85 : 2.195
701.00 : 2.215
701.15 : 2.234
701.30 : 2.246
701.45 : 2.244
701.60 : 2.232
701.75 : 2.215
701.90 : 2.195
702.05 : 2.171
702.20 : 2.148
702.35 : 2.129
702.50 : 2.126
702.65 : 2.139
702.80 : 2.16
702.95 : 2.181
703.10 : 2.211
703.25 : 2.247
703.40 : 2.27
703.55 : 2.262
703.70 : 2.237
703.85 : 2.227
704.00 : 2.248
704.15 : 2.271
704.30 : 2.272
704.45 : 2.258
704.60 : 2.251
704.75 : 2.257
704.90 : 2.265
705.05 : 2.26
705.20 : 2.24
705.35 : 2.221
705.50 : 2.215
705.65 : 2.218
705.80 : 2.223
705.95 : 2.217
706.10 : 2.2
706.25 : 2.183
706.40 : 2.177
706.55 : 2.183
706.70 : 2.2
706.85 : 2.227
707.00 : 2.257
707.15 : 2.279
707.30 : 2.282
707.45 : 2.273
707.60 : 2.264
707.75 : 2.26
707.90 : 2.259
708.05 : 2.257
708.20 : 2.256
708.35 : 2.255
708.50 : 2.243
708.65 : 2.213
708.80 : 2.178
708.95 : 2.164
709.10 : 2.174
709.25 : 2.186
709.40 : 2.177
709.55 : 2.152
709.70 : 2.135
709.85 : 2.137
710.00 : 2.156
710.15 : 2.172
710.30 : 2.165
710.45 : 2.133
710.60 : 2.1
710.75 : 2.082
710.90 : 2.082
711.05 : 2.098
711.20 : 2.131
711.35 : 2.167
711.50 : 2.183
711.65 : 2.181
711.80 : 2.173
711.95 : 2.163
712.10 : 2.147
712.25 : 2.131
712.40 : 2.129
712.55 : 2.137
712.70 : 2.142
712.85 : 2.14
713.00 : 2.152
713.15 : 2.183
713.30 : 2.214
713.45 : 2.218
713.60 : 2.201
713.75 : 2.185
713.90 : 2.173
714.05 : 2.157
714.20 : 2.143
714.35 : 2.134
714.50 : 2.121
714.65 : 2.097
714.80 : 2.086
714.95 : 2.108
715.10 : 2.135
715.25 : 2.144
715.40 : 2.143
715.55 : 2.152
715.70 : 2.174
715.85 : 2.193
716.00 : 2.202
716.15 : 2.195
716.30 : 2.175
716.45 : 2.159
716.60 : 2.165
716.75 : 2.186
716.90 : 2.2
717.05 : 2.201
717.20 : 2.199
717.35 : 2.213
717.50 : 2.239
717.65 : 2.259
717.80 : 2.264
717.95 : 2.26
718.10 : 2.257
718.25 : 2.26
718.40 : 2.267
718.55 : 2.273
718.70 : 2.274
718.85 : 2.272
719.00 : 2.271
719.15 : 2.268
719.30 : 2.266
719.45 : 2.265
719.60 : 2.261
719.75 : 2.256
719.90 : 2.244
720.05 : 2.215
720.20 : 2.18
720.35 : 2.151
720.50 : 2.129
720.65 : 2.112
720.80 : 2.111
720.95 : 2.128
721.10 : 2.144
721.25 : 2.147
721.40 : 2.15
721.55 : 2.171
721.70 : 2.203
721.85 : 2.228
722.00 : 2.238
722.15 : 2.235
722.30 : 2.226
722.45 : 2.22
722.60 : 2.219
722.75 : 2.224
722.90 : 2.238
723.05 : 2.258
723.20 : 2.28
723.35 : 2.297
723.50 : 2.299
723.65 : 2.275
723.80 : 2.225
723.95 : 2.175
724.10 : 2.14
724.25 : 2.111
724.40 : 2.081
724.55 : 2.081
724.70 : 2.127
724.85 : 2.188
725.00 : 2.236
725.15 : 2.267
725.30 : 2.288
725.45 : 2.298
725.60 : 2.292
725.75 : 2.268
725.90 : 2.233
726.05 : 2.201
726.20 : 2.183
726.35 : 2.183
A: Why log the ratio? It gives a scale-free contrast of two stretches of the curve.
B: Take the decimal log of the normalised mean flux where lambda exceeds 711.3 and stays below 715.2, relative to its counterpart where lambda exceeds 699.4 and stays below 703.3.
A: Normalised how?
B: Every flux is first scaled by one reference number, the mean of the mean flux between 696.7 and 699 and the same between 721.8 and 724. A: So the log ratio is -0.0098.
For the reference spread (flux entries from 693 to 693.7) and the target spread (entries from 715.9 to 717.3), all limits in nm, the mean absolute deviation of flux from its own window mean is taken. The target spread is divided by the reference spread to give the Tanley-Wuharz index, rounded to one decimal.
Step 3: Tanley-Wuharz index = 1.0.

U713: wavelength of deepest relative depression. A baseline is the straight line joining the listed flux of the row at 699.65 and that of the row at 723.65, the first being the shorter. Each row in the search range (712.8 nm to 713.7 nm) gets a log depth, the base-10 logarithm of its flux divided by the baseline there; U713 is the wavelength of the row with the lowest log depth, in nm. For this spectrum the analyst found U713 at 712.85 nm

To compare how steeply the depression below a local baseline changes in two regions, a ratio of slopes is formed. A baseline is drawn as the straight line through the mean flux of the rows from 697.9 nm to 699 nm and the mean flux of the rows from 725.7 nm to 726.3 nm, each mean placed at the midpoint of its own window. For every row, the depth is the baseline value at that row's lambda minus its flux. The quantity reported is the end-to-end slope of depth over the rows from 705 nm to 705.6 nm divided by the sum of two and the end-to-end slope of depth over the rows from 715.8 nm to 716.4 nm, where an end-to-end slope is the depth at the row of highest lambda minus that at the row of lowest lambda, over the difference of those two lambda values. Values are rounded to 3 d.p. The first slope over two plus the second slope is 0.048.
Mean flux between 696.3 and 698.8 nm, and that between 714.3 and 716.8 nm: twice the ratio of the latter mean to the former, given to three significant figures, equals 1.91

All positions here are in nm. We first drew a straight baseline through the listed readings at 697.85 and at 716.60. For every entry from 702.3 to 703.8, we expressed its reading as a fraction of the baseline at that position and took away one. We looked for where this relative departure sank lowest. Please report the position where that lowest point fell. 702.50 nm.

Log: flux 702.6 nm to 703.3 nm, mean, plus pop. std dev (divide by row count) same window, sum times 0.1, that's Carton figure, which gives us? 0.223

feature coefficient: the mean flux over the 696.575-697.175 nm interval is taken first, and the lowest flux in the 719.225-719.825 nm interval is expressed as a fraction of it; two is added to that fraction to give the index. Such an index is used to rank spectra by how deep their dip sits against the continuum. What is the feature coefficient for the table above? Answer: 3.00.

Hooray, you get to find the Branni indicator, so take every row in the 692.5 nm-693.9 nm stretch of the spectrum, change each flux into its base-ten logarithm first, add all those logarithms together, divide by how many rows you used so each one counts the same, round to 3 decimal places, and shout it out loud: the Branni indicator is 0.352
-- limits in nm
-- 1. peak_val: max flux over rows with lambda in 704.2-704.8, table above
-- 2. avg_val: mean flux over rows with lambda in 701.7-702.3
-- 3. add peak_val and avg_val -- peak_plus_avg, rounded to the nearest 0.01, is 4.45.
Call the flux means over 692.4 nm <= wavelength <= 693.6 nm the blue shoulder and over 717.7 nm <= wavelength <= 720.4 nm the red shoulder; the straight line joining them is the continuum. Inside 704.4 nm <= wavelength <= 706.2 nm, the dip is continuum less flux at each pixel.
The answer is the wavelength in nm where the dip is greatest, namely 706.10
